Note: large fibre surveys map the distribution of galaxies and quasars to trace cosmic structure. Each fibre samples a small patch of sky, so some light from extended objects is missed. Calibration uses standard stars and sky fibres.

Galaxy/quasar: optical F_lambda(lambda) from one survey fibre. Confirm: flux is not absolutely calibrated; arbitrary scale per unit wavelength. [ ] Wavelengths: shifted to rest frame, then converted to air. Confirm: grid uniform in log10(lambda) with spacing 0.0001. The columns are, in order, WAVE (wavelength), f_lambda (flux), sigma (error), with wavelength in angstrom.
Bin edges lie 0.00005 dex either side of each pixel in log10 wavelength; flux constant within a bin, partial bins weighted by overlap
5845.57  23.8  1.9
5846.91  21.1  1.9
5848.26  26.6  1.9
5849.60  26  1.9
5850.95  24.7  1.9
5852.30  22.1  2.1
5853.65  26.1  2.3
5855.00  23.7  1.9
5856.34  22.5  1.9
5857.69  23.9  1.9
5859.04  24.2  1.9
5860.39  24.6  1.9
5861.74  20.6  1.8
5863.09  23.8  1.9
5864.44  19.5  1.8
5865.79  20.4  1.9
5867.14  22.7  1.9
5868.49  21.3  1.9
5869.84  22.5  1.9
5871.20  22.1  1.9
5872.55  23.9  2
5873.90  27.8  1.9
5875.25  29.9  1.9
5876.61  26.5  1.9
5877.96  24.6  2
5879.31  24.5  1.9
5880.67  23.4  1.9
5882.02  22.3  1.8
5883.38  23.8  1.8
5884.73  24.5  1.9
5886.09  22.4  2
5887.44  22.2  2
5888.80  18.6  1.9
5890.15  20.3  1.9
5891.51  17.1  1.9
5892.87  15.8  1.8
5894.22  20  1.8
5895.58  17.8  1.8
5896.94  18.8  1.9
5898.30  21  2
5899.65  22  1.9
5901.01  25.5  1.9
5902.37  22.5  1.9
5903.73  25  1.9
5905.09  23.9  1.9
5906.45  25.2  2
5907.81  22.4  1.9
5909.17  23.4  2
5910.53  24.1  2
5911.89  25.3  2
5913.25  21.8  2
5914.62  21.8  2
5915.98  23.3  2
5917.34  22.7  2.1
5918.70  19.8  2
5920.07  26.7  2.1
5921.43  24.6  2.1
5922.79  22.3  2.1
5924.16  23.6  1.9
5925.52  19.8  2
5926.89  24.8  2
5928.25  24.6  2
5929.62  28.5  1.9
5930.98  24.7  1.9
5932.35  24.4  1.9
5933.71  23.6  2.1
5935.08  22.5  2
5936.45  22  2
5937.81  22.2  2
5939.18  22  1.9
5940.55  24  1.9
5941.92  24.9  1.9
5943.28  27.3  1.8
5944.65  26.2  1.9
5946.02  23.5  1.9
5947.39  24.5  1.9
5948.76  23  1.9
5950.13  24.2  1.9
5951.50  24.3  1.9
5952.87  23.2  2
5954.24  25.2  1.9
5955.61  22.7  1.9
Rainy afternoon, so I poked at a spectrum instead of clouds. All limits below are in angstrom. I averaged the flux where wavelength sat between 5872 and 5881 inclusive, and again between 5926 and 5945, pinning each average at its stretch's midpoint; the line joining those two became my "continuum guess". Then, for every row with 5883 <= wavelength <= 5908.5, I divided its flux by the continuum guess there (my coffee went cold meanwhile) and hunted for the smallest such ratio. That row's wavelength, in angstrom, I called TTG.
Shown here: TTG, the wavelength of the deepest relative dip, 5892.87 angstrom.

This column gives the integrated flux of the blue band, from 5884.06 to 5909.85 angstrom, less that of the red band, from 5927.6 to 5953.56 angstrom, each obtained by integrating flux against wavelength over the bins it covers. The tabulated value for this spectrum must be -74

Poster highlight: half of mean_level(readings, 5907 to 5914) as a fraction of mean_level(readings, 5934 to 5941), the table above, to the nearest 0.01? 0.52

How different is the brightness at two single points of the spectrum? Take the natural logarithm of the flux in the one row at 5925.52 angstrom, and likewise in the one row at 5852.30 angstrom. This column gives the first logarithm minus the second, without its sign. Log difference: 0.11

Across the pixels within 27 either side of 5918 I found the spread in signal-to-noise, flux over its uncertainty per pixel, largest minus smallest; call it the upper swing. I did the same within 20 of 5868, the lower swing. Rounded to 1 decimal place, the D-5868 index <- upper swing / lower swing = 1.2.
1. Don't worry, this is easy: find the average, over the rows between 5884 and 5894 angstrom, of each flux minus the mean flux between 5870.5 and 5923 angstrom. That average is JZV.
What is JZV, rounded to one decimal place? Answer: -2.7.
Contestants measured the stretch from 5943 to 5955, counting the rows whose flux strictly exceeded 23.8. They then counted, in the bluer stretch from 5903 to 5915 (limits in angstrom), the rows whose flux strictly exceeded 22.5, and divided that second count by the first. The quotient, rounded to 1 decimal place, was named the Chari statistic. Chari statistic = 1.0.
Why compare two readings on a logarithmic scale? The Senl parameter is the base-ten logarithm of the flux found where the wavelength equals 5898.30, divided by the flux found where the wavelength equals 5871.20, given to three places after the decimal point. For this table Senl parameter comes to -0.022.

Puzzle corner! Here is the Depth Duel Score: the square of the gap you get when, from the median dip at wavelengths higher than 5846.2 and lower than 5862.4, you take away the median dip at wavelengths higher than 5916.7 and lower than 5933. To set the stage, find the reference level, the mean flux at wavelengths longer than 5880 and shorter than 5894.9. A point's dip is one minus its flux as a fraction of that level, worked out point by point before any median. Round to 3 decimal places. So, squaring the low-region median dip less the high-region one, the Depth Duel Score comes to 0.000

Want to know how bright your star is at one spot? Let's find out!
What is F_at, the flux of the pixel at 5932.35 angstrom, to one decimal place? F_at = 24.4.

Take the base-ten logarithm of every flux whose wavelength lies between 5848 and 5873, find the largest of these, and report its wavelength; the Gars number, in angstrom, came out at 5848.26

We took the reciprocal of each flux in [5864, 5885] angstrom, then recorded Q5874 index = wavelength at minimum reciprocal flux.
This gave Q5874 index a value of 5875.25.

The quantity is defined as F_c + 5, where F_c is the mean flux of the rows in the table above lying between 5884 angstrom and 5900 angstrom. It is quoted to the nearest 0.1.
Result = 25.0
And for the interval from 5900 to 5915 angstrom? 28.7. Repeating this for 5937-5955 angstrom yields 29.2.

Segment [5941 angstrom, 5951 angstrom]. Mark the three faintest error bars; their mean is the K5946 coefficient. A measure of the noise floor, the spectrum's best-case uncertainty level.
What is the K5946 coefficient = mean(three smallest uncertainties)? 1.87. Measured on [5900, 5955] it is 1.87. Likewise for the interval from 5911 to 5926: 1.97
